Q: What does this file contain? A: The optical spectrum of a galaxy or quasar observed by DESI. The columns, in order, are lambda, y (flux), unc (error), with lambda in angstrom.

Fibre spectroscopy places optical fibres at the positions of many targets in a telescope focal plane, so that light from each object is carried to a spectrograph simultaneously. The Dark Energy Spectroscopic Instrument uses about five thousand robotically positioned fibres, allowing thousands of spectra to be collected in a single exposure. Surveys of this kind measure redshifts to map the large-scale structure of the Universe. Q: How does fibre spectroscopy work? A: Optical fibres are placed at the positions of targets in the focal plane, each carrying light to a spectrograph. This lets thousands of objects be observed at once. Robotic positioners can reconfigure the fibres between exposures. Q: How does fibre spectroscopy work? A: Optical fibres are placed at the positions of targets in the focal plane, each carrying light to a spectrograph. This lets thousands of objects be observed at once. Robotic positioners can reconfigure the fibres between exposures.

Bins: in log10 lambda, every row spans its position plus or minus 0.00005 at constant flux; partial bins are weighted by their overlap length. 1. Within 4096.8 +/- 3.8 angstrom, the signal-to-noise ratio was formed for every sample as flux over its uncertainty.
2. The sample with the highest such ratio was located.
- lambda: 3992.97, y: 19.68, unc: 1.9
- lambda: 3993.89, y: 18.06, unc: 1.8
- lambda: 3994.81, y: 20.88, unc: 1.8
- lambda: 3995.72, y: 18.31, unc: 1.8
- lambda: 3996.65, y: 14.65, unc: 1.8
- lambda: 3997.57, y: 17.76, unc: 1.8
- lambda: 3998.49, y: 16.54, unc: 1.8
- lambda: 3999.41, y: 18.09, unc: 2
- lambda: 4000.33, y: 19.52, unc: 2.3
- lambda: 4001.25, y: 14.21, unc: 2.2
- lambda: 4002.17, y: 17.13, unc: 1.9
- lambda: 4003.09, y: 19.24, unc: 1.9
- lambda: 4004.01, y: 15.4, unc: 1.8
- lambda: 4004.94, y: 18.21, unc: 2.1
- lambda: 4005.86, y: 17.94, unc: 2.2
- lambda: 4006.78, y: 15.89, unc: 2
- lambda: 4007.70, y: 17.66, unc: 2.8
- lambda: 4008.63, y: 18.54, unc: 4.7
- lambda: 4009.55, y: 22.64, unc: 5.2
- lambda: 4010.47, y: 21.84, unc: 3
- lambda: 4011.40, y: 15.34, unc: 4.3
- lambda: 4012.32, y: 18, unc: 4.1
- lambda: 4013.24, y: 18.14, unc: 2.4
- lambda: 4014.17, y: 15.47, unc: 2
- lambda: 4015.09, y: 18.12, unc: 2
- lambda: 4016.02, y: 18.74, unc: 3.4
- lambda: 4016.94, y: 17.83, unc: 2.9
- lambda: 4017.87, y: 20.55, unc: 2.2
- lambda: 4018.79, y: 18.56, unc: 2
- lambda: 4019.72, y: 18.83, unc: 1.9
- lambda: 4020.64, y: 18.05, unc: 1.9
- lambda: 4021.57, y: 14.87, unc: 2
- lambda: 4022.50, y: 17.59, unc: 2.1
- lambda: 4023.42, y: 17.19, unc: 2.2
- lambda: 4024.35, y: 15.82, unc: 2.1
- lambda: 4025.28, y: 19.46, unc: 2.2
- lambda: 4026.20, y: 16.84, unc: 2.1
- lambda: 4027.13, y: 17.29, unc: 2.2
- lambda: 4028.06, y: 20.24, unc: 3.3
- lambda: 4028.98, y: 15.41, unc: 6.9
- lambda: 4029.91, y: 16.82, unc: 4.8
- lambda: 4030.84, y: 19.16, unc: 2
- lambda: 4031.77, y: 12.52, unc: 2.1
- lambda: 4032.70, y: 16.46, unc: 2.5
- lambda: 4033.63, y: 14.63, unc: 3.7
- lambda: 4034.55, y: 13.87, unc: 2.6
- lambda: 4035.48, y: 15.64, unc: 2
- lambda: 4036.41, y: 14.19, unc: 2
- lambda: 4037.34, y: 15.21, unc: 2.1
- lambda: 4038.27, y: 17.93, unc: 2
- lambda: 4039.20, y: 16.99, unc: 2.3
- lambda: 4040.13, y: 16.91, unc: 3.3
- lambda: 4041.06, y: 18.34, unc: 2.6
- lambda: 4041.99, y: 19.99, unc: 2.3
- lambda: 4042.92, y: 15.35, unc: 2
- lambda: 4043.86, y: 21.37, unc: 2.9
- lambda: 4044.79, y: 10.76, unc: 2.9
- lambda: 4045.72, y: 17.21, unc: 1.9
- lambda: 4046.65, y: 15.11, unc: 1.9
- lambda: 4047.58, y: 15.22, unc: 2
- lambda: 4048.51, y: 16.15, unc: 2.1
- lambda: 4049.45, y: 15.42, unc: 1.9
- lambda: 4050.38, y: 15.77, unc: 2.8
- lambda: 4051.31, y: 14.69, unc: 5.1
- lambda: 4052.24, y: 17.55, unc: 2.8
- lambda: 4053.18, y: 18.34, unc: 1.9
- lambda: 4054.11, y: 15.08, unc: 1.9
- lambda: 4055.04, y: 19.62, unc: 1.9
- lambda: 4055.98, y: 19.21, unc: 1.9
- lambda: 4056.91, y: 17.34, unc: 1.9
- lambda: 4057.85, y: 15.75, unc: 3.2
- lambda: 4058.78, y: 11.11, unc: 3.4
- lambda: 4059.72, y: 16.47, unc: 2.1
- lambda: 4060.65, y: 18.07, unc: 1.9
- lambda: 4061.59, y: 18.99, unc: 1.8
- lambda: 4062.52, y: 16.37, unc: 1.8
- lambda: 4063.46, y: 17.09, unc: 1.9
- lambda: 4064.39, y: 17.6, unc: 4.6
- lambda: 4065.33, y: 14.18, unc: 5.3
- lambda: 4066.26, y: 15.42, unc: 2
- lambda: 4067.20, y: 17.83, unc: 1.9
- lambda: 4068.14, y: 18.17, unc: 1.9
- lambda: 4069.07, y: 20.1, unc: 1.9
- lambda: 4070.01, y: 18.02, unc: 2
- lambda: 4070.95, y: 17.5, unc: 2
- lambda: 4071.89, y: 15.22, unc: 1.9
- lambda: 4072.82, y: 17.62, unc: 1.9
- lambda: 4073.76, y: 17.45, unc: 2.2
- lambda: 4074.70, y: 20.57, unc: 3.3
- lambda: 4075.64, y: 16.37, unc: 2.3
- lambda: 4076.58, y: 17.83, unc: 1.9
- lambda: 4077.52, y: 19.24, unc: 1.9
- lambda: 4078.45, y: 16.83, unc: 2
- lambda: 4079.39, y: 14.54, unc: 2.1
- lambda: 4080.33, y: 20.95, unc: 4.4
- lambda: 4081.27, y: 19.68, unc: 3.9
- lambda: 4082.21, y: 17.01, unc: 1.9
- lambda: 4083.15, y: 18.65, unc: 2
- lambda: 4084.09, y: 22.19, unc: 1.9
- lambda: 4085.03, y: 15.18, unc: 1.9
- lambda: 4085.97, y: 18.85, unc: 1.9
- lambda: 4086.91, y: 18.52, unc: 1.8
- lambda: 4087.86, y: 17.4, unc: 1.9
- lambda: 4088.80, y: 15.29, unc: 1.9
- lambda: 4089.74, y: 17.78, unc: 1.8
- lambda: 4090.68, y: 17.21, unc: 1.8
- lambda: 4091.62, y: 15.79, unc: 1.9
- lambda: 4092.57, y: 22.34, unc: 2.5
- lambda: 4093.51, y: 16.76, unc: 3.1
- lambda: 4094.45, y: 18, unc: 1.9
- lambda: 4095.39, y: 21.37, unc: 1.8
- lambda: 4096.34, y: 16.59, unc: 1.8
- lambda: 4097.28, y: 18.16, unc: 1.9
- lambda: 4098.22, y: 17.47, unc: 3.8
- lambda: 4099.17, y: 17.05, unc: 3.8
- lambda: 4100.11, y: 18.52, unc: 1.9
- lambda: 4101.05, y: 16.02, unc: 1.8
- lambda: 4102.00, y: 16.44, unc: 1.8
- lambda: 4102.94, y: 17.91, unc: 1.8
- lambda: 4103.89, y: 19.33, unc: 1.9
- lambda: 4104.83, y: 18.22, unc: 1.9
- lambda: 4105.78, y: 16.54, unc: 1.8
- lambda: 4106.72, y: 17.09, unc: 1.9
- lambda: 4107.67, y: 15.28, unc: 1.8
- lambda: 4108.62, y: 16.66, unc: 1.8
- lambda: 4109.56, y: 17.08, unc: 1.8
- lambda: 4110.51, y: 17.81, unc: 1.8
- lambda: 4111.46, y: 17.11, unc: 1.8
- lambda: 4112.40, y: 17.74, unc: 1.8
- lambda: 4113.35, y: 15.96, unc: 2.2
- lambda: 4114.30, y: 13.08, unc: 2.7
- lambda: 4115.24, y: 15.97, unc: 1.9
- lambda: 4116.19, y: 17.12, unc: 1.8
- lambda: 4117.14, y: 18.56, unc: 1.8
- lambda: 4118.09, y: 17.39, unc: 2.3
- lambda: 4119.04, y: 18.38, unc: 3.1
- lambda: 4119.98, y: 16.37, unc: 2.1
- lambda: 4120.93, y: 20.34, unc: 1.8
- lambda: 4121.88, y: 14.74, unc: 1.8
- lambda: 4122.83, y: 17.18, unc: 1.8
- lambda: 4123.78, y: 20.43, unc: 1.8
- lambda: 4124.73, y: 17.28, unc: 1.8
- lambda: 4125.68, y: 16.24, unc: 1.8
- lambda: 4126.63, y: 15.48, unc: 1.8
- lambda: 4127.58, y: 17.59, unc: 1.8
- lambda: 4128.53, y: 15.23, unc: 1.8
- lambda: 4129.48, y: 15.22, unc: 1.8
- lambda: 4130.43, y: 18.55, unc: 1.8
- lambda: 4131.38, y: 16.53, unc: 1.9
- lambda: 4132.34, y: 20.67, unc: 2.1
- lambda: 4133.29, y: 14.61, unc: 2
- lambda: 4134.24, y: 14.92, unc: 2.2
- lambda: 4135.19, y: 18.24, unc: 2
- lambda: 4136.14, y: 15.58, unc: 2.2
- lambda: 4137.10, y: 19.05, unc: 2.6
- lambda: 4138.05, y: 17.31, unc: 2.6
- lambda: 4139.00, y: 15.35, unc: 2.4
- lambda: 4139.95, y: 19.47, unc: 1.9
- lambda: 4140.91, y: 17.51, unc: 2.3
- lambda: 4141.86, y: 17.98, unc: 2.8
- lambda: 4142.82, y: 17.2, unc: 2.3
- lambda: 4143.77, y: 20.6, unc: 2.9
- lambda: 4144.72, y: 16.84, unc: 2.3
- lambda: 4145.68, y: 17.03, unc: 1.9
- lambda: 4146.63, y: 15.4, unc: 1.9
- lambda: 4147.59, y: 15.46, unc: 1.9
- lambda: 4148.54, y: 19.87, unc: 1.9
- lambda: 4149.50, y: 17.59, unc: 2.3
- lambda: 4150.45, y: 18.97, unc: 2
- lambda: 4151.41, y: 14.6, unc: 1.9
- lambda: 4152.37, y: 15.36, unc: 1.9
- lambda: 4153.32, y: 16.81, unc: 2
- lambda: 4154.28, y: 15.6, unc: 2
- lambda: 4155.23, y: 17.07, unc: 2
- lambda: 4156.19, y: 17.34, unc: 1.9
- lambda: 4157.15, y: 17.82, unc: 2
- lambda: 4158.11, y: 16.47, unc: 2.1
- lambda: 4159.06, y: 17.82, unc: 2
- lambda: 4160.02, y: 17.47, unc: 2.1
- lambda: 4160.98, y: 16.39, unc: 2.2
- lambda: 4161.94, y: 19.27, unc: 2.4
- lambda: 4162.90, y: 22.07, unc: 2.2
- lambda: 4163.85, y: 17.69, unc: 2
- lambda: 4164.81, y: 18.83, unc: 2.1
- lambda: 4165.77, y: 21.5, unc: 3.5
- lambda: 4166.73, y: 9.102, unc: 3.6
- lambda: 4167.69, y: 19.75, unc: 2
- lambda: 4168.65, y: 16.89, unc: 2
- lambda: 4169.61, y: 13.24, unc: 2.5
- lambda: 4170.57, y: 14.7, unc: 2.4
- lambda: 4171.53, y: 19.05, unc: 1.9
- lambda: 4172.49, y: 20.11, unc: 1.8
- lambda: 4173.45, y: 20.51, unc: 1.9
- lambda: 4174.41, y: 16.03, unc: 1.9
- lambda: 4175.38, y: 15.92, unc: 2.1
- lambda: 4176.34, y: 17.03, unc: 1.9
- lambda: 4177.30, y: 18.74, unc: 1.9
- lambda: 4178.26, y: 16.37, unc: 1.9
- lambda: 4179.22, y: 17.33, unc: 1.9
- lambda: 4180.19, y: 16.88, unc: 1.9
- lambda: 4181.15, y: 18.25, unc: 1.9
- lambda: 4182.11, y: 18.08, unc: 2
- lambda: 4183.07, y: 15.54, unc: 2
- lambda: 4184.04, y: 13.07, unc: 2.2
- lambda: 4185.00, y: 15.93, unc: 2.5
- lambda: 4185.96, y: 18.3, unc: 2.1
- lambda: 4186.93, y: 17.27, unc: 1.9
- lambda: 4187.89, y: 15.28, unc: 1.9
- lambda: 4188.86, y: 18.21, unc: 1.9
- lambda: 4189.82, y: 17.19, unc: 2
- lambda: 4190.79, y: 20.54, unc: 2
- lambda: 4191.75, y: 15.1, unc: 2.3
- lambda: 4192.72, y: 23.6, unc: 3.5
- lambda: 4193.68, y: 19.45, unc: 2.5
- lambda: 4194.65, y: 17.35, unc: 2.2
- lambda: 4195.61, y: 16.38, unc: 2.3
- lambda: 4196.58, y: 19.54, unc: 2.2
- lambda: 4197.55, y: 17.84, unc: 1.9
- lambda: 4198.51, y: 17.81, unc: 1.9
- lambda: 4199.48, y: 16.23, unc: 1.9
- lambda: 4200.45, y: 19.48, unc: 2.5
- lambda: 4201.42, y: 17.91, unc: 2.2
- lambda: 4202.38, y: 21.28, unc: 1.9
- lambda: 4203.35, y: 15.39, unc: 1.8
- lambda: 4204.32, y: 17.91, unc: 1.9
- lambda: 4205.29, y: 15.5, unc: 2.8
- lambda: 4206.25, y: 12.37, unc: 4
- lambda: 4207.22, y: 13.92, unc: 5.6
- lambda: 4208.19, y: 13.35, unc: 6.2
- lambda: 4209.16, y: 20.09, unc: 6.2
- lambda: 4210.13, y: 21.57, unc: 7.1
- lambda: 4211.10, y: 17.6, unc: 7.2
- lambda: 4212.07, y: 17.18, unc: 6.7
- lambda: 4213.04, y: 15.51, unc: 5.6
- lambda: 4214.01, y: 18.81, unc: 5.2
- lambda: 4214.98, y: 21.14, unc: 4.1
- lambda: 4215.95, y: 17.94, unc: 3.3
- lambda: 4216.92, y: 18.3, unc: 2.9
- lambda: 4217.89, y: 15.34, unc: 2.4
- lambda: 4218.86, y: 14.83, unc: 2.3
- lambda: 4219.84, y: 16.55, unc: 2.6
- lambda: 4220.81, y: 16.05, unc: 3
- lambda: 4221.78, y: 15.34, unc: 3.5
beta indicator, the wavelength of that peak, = 4095.39 angstrom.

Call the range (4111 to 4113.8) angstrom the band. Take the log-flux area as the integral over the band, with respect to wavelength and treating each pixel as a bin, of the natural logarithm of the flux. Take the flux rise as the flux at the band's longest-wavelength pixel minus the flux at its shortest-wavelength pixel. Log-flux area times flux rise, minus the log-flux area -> -17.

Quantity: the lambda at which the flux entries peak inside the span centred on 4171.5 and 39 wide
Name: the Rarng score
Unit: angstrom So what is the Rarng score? 4162.90 angstrom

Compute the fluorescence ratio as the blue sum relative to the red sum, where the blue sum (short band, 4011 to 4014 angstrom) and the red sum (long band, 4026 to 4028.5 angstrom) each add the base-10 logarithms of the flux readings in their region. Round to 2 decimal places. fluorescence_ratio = 0.98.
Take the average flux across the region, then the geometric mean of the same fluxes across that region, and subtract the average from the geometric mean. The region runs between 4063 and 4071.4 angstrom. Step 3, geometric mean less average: -0.08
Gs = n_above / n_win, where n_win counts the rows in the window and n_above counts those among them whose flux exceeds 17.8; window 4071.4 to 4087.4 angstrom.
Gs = 0.53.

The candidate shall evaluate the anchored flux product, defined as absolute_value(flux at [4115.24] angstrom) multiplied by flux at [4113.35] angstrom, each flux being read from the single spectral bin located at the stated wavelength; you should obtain 255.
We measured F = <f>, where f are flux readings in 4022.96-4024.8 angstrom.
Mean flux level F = 16.5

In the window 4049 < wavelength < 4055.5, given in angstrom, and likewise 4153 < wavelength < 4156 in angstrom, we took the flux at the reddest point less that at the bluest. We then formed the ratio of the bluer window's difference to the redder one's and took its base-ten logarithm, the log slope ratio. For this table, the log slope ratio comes 1.2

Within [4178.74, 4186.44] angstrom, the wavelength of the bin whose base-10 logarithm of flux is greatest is 4185.96 angstrom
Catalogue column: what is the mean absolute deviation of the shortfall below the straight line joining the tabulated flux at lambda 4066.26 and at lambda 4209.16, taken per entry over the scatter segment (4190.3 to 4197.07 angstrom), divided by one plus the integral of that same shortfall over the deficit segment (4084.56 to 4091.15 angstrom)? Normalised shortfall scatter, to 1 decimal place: -0.4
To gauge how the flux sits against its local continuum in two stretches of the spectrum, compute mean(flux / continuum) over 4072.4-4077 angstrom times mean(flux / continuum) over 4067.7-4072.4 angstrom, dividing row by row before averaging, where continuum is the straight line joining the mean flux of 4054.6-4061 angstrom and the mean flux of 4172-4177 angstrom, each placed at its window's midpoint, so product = 1.12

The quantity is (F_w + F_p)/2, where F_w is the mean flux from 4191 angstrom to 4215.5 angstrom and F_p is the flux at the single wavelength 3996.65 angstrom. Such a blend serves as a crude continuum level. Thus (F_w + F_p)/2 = 16.2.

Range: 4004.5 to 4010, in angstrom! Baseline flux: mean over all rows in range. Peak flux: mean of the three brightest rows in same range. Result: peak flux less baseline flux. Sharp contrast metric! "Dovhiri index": 1.3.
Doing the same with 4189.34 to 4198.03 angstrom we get 2.7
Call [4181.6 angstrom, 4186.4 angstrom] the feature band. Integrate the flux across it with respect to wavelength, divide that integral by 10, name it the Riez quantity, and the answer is 7.8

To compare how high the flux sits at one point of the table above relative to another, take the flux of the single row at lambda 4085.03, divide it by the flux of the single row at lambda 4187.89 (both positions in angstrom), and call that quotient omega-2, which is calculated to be 0.99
